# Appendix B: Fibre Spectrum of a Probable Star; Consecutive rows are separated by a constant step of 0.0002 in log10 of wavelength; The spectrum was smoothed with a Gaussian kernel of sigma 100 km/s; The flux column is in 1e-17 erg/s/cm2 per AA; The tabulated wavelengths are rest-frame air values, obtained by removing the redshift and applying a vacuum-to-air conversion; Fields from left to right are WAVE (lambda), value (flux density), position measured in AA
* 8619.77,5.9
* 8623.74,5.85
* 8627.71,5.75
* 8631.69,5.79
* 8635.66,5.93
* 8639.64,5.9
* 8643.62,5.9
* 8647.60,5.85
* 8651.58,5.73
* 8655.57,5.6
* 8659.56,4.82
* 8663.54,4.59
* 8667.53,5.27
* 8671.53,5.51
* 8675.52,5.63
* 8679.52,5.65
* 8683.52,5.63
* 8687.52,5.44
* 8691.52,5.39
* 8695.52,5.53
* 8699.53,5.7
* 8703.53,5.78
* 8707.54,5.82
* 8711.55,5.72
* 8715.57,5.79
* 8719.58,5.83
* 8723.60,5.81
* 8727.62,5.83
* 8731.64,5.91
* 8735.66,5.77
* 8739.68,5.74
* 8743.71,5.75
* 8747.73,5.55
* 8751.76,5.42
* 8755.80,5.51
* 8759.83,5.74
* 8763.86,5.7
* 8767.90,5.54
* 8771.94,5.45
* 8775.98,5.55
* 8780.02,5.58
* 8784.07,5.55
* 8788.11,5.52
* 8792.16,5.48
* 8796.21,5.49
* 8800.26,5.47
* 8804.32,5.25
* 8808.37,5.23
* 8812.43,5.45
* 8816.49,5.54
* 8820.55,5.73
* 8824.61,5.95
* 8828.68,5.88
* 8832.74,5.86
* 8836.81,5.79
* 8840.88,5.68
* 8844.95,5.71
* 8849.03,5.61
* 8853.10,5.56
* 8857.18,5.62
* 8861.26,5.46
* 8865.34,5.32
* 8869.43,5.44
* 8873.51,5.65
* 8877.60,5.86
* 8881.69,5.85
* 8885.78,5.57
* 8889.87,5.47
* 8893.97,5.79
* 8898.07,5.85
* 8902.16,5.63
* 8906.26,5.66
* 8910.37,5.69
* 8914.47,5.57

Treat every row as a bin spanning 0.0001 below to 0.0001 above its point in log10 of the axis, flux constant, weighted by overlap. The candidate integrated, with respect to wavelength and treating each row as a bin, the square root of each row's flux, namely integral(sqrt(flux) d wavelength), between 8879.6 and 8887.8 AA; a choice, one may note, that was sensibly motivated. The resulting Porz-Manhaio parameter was 19.6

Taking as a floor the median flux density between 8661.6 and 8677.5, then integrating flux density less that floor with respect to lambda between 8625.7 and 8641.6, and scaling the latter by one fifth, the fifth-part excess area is 1.4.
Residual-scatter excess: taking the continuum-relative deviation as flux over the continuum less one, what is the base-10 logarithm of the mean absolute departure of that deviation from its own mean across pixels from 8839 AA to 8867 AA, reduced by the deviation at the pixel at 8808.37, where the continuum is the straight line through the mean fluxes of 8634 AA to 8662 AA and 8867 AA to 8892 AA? -1.67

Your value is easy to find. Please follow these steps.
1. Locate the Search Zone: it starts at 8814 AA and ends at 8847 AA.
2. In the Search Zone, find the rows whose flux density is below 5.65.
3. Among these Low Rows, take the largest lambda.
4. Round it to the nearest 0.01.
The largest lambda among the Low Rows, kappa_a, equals 8816.49 AA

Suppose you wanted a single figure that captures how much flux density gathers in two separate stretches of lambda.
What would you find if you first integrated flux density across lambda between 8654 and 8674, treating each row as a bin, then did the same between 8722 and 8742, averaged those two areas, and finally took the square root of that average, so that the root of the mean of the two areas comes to 10.5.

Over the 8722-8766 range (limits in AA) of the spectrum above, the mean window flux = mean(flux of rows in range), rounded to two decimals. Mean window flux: 5.70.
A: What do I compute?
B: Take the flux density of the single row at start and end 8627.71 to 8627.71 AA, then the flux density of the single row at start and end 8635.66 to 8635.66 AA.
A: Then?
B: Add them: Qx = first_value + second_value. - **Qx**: 11.7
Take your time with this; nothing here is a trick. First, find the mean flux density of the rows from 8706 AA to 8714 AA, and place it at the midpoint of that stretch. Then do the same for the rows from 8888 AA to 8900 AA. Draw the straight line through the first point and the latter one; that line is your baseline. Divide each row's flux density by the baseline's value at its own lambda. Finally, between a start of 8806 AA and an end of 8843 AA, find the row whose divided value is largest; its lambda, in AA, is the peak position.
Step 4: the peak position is 8824.61 AA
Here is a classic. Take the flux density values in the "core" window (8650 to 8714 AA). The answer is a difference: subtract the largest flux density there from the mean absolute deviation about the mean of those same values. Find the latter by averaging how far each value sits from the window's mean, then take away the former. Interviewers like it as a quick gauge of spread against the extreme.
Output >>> -5.58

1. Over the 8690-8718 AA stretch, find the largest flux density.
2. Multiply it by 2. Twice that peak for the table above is 11.6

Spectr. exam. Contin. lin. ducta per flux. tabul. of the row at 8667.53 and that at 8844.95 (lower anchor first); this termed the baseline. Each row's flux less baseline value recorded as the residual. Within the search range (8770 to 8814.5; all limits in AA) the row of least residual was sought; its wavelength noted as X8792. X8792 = 8808.37 AA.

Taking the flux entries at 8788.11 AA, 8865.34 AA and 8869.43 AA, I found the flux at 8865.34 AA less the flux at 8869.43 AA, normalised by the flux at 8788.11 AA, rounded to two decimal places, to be -0.02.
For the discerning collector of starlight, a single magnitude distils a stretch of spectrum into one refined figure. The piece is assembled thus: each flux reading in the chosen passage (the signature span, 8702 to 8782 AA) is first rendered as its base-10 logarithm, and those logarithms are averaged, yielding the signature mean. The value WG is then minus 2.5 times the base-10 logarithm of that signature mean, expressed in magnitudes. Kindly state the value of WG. 0.305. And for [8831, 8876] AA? 0.314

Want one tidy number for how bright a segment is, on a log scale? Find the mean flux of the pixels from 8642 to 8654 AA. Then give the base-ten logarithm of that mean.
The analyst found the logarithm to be 0.765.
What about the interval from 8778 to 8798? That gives 0.742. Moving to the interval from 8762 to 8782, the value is 0.745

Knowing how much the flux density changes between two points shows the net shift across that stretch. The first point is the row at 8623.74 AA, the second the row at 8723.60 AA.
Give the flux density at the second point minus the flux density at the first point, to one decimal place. 0.0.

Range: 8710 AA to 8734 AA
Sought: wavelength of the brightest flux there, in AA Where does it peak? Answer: 8731.64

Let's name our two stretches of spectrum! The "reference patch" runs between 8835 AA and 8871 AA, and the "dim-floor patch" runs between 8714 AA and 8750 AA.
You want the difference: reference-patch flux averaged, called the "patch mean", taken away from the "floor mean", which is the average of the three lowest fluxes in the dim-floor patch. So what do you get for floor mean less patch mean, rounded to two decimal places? 0.10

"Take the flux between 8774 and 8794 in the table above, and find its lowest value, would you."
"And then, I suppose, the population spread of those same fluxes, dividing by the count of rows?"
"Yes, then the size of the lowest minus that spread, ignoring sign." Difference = 5.45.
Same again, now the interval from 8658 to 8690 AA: 4.21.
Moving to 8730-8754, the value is 5.26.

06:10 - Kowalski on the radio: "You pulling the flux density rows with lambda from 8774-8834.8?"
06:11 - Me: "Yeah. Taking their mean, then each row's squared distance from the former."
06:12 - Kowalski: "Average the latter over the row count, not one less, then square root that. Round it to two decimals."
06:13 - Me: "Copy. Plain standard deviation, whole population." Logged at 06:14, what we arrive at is 0.20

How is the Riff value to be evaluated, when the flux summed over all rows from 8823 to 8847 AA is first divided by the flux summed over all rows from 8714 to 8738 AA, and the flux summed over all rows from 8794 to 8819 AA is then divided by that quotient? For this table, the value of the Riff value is 32.5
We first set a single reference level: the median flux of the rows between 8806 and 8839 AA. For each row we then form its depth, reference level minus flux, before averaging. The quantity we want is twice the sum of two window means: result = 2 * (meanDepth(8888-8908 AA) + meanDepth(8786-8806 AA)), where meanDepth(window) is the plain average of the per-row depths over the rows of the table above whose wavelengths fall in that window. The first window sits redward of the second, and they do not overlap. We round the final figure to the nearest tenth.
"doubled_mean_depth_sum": 0.8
